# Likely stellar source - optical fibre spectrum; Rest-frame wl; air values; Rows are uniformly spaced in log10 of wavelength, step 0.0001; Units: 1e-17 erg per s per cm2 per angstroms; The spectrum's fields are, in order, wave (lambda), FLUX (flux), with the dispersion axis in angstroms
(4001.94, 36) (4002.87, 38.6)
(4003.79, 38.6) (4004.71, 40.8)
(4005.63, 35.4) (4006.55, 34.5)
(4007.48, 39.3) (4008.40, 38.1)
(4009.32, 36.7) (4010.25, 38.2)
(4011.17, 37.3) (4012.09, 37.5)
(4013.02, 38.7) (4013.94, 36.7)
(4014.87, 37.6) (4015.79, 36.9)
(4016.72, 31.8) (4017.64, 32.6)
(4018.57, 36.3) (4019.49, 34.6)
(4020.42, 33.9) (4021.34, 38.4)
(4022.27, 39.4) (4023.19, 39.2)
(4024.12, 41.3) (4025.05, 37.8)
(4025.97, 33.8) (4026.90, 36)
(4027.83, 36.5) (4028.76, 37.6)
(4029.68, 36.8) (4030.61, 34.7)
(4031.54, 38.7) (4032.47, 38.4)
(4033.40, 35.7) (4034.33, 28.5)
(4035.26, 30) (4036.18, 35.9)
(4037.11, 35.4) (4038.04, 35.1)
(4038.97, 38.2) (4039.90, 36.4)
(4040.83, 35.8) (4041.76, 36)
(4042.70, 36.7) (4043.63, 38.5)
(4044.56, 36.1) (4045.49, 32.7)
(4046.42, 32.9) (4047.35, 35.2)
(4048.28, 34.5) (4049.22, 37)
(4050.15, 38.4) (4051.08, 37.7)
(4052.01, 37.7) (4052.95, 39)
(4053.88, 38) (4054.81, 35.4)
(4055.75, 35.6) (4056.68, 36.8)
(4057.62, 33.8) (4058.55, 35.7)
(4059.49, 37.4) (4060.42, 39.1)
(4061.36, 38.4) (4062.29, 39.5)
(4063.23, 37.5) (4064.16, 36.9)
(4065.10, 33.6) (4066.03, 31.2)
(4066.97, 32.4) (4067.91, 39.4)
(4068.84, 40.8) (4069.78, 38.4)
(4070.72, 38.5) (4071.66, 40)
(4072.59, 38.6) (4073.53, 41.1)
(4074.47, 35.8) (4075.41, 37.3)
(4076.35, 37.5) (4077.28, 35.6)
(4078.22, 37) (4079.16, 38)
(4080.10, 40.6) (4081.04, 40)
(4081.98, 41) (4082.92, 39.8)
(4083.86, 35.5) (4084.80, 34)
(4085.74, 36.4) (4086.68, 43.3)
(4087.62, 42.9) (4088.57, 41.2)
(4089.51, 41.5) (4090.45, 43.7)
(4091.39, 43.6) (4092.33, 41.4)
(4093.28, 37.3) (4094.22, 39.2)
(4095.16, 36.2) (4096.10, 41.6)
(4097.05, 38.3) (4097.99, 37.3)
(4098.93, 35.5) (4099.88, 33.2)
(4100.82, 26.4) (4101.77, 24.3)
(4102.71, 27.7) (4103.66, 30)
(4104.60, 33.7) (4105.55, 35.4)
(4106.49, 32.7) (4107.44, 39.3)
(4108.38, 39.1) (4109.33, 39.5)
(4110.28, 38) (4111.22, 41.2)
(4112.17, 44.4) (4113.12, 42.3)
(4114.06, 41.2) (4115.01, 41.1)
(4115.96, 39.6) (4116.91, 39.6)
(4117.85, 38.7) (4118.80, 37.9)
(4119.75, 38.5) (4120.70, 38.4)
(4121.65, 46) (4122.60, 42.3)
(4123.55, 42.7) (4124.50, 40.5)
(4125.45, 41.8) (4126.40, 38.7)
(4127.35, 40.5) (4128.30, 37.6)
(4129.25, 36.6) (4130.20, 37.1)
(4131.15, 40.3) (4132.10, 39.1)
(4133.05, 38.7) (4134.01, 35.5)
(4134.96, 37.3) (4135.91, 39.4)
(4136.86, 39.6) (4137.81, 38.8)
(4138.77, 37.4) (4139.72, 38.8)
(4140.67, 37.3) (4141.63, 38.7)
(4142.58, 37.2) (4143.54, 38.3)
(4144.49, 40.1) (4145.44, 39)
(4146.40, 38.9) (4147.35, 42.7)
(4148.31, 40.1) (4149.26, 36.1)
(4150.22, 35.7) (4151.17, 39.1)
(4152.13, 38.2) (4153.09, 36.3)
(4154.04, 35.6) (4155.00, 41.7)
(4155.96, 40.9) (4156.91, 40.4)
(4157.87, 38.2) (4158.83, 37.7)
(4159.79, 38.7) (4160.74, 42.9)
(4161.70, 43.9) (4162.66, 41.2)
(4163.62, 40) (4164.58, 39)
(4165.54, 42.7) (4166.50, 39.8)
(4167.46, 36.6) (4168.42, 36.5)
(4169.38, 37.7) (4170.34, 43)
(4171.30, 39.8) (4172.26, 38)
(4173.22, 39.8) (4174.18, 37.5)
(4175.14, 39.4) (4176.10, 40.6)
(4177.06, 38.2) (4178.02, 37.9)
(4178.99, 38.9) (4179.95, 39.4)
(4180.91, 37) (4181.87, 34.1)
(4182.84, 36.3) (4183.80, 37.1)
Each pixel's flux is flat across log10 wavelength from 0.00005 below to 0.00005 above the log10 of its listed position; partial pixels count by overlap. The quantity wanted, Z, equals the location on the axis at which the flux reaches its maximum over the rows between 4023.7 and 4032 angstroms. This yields 4024.12 angstroms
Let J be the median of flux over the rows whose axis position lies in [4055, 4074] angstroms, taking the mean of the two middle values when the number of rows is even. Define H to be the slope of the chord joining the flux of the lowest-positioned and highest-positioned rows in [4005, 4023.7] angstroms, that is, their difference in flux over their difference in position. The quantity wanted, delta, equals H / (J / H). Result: 0.0012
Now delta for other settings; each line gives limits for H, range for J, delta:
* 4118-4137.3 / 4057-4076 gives 0.0002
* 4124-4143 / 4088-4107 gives 0.0009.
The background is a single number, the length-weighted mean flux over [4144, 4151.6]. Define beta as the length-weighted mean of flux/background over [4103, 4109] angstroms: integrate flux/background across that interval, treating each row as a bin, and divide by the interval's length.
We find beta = 0.89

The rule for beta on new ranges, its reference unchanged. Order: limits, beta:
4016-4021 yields 0.87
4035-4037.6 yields 0.88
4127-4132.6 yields 0.99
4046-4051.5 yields 0.92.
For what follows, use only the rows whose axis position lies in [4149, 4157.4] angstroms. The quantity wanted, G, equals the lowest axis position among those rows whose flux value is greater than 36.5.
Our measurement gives 4151.17 angstroms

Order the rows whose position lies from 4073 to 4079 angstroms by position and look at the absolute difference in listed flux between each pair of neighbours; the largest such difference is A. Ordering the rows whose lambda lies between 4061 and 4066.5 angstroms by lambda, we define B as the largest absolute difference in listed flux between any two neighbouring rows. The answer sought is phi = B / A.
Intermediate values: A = 5.3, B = 3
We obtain 0.6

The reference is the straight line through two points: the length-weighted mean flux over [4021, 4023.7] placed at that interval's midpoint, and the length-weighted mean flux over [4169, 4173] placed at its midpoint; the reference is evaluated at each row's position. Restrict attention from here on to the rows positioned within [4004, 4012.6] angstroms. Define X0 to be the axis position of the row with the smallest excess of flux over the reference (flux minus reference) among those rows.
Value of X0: 4006.55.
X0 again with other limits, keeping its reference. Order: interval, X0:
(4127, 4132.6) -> 4129.25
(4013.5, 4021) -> 4016.72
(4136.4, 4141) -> 4140.67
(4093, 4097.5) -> 4095.16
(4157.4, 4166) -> 4158.83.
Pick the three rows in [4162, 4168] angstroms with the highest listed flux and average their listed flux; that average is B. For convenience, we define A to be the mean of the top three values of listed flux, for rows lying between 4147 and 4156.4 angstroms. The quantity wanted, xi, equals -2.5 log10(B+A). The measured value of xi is -4.80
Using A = 42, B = 41.3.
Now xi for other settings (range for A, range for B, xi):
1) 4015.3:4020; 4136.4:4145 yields -4.69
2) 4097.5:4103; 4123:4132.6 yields -4.72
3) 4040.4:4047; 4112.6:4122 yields -4.76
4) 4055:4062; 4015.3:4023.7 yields -4.72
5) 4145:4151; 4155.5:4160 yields -4.77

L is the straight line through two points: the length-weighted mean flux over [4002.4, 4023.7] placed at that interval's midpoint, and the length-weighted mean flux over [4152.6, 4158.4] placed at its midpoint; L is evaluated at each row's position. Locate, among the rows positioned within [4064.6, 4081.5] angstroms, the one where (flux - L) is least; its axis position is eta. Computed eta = 4066.03 angstroms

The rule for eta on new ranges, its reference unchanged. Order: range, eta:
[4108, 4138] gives 4134.01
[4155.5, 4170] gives 4168.42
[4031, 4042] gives 4034.33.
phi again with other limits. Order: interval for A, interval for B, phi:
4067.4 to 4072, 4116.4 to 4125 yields 3.2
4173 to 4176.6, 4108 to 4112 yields 1.4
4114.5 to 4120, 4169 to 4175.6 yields 3.5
